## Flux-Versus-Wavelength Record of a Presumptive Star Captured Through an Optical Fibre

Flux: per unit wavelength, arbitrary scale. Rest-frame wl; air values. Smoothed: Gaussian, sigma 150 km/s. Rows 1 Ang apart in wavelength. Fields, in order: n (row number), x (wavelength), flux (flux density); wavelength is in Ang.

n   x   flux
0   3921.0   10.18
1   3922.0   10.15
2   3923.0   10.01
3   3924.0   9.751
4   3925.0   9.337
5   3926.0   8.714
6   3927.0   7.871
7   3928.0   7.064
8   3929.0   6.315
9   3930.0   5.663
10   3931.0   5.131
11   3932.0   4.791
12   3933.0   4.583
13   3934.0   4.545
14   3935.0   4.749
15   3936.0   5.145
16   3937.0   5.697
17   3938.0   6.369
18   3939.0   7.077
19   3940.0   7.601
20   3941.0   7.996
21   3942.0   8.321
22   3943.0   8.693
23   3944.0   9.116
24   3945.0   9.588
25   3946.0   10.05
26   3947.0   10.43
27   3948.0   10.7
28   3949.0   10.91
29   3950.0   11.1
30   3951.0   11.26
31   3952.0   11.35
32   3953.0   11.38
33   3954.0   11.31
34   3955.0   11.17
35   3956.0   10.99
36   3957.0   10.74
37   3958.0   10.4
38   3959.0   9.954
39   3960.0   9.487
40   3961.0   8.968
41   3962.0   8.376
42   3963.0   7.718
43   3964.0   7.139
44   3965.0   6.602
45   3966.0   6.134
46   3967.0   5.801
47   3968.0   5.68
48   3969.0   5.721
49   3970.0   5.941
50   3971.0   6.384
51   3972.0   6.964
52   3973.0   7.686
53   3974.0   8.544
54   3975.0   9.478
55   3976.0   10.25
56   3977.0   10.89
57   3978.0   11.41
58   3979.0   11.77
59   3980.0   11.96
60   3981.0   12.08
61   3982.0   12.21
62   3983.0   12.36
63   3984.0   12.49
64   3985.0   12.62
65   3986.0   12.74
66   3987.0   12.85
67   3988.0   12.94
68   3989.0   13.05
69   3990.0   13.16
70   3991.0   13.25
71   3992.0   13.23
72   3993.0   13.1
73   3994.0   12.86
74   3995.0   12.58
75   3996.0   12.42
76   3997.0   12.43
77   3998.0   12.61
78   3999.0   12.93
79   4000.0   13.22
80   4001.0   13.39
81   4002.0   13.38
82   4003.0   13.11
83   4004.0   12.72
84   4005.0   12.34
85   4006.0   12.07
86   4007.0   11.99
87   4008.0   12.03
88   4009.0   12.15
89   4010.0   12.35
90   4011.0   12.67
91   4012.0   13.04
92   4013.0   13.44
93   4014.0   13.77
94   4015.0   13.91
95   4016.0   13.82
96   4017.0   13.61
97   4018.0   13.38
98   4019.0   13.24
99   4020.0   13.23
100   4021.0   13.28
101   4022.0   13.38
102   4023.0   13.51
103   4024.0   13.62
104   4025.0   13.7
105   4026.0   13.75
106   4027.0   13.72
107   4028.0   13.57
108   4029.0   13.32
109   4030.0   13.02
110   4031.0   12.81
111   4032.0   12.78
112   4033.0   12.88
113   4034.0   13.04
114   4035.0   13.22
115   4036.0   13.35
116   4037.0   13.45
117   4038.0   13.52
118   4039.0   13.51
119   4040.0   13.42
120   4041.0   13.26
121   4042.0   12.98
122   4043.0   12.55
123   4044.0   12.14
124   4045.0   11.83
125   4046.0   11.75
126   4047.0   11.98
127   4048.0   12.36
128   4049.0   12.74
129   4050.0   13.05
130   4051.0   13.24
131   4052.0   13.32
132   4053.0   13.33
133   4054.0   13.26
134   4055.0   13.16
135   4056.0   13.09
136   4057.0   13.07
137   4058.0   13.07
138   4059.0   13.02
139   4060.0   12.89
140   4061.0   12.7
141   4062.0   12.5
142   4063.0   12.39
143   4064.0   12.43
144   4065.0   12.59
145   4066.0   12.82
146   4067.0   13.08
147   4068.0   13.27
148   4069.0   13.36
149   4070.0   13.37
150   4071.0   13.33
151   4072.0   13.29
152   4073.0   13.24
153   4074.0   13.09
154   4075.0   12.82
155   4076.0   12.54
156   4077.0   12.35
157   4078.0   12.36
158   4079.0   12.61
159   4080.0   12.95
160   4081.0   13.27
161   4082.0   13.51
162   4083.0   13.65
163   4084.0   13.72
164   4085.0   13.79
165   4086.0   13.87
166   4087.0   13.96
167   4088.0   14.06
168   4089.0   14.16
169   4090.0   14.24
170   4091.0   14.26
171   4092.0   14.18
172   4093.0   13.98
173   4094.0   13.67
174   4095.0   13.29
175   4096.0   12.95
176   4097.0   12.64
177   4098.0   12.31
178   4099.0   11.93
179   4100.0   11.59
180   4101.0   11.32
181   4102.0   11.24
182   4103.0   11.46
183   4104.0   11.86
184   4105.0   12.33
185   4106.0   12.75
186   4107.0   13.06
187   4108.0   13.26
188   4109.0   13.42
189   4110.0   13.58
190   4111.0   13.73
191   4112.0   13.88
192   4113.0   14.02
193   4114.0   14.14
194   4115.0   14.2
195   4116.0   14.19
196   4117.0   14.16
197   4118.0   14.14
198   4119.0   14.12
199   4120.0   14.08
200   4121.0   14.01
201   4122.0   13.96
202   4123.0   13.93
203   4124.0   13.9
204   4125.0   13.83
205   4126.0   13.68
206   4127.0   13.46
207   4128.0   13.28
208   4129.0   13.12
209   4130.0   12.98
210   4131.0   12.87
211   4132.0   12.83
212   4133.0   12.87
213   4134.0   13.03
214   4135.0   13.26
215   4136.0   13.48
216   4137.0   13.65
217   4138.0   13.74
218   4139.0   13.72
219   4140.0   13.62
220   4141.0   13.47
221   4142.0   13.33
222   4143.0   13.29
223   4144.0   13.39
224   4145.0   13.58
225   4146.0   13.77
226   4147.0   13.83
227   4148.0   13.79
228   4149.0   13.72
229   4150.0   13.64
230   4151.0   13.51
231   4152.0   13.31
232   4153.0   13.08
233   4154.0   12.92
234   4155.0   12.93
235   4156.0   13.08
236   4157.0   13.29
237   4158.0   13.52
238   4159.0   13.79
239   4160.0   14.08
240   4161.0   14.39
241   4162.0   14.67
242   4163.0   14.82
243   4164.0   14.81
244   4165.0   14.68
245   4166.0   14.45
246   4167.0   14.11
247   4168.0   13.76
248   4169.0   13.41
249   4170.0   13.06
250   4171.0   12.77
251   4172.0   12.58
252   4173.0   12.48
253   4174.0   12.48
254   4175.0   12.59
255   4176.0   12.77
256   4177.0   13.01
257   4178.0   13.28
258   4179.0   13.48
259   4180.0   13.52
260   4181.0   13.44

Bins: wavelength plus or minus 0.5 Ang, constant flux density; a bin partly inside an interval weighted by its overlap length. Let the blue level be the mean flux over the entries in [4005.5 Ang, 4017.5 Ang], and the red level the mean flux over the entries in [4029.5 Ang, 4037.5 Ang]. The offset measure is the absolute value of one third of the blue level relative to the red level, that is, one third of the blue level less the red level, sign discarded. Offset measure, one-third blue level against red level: 8.8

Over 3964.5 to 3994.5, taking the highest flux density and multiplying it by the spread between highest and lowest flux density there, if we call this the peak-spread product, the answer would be 100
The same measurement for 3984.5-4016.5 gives 27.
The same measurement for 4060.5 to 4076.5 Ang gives 13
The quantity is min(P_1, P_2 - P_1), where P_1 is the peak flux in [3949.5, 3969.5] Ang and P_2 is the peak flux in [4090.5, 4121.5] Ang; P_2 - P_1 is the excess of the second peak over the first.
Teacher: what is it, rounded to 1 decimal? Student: 2.9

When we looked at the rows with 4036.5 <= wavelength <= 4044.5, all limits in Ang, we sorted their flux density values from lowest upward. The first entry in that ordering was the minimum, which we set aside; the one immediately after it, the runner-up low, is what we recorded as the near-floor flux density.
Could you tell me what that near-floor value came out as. 12.55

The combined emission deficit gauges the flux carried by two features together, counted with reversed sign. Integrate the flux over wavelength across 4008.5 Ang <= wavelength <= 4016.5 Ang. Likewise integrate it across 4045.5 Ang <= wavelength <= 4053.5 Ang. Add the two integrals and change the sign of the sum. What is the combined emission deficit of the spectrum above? -207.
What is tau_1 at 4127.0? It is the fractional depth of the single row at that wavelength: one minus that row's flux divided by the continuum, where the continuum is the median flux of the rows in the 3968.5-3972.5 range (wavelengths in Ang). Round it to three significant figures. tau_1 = -1.18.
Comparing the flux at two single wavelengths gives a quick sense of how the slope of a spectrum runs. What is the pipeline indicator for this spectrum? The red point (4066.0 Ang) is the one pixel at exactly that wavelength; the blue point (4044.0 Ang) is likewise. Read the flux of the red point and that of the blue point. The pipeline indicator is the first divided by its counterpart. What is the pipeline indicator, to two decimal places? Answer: 1.06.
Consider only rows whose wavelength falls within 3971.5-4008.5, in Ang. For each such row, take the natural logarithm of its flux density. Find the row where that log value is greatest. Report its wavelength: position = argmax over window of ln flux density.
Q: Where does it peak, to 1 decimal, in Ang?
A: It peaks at 4001.0 Ang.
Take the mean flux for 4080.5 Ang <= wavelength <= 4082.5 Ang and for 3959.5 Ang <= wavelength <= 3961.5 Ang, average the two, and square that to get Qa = 128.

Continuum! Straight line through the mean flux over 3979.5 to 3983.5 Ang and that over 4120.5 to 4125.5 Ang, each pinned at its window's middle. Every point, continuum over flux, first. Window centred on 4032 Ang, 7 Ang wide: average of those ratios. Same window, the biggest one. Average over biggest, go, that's 0.983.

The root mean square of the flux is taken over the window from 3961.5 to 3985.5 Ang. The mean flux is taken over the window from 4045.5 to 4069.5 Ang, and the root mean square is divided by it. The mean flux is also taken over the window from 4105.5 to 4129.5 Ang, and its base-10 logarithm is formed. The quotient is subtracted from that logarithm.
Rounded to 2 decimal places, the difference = 0.41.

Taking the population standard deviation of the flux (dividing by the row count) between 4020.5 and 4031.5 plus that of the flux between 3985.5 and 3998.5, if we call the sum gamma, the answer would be 0.57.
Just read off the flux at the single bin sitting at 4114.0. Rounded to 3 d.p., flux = 14.140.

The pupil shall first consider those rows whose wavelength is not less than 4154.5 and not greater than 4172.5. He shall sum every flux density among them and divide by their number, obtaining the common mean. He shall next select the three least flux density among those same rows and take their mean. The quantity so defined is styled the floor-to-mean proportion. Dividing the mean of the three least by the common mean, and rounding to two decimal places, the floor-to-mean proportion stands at 0.93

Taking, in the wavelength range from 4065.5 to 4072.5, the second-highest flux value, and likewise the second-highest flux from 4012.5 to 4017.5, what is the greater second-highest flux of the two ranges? 13.8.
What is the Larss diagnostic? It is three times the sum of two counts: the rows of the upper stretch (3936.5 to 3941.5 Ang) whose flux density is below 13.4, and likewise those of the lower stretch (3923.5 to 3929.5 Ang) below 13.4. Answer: 33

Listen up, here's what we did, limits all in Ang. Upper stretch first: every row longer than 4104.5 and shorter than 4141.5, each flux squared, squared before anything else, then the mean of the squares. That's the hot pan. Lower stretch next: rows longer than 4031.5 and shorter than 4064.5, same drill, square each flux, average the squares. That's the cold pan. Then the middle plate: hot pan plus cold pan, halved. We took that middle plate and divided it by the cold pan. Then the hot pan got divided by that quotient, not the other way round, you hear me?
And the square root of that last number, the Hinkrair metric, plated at 13.2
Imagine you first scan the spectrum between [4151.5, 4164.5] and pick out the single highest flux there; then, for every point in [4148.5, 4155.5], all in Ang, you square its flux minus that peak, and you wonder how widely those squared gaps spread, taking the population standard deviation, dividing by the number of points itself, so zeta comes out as 0.9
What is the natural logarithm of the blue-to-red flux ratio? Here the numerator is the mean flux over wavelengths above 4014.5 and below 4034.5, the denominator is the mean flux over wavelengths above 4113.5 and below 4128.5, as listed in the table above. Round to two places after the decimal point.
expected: -0.04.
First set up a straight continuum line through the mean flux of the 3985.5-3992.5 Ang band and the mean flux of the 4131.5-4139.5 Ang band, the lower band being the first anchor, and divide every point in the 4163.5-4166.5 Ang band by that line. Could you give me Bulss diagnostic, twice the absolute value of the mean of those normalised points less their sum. 4.4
